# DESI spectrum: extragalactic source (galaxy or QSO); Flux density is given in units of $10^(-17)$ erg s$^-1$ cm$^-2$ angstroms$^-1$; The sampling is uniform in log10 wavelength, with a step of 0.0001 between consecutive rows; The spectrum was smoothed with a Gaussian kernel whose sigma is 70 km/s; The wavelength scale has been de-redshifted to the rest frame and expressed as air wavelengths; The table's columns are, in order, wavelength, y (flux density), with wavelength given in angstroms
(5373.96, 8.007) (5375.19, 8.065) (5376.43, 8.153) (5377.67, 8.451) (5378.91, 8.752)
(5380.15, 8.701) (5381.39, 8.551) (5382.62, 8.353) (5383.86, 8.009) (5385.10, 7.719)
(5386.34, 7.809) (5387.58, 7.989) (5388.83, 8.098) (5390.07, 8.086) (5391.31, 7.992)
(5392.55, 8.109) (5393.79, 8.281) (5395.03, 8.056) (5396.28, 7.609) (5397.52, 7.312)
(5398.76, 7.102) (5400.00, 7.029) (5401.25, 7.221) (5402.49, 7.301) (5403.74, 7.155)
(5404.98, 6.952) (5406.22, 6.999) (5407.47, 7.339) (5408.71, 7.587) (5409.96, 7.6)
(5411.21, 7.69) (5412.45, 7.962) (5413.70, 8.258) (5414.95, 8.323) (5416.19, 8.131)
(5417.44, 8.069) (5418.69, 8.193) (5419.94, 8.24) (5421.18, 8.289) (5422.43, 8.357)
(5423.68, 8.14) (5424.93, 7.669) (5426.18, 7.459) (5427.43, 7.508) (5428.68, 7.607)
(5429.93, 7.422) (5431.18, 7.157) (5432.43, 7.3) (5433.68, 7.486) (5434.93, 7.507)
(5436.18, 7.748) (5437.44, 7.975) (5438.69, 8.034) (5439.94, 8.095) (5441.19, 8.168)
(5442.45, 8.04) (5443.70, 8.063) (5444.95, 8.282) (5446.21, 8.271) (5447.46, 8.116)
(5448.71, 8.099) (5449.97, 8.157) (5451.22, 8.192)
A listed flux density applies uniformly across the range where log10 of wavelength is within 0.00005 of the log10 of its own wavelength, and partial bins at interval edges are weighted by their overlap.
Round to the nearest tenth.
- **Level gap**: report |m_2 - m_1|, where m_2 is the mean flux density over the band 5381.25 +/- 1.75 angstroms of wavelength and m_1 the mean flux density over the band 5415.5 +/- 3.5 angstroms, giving 0.4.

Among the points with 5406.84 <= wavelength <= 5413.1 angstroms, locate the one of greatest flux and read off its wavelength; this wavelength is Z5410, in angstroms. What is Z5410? 5412.45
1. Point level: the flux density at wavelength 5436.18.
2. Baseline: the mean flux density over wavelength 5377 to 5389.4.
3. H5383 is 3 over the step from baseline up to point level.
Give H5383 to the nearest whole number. -6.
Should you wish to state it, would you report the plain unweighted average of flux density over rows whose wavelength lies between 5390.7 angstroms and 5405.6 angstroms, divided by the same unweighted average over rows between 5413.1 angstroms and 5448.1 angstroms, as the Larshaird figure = 0.95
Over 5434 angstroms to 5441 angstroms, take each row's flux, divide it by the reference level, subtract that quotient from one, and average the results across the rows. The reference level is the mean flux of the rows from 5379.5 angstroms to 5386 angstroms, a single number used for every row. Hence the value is 0.05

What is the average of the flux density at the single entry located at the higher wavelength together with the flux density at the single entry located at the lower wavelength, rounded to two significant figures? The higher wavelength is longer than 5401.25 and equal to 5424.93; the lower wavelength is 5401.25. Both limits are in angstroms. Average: 7.4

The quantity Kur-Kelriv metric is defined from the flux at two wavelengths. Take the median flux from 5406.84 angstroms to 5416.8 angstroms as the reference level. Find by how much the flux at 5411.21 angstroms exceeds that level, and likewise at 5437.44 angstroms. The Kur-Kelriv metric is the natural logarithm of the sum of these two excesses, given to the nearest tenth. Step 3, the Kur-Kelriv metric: -4.3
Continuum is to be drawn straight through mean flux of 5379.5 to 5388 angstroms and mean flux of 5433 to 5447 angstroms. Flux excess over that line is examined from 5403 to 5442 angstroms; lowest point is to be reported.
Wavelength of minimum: 5404.98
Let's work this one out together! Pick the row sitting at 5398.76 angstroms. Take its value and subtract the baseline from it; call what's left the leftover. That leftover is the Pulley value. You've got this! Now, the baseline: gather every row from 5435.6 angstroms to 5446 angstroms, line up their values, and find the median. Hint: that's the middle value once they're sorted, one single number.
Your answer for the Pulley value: -0.95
